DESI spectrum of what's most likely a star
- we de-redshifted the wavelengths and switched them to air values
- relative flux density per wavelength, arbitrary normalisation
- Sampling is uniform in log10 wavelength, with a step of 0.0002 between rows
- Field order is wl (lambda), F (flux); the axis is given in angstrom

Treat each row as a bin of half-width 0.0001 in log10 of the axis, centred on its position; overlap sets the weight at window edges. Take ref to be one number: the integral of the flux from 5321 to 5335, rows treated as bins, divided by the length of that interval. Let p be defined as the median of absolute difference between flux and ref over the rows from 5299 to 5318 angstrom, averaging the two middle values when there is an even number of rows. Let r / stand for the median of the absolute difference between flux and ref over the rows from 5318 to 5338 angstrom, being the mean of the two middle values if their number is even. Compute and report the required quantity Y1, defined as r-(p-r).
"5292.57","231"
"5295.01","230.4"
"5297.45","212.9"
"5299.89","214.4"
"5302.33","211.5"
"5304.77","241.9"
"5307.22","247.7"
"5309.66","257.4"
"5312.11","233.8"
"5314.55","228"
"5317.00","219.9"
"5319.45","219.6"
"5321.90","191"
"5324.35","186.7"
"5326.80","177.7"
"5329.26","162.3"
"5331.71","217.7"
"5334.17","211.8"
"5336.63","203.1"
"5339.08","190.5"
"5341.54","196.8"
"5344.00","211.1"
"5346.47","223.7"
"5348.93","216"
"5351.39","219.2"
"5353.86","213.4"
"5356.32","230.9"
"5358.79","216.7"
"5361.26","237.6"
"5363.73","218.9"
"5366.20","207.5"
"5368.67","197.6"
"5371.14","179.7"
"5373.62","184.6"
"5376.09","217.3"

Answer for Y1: -6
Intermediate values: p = 40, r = 17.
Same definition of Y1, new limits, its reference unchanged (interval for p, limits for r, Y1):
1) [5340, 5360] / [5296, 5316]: 55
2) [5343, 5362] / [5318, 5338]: 7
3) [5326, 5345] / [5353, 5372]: 32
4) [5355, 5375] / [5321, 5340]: 4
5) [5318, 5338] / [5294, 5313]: 66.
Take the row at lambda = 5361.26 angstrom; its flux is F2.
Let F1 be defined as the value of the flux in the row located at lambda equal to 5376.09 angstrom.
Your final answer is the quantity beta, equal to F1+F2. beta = 455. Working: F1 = 217.3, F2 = 237.6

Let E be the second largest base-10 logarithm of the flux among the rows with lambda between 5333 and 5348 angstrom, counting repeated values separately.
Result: 2.33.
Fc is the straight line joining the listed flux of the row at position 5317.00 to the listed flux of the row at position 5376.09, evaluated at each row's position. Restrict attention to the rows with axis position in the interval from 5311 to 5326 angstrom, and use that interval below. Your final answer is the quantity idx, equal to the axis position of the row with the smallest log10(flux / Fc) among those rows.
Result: 5324.35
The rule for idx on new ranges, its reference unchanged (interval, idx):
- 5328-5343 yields 5329.26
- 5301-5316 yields 5302.33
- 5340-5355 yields 5341.54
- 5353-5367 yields 5366.20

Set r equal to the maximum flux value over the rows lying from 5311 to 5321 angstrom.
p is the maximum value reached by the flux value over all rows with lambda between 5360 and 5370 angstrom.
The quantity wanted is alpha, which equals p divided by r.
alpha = 1.02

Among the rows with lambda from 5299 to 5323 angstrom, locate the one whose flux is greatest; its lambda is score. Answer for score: 5309.66 angstrom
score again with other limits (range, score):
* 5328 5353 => 5346.47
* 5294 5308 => 5307.22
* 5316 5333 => 5317.00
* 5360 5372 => 5361.26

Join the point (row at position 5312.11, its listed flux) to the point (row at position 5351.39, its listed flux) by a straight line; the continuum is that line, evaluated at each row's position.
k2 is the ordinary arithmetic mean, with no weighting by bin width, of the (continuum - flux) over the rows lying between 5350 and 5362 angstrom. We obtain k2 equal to -6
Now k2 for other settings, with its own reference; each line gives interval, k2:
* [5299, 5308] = 8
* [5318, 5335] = 33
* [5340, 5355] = 7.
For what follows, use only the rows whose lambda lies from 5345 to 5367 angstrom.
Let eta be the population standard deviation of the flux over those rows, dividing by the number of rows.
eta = 8.6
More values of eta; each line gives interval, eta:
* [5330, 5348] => 10.8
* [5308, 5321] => 13.9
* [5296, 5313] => 17.3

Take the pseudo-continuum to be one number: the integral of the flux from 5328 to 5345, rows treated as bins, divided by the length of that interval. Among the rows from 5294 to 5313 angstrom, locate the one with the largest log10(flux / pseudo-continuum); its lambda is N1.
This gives 5309.66 angstrom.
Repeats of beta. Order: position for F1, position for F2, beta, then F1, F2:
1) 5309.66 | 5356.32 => 488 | 257.4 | 230.9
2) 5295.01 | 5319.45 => 450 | 230.4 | 219.6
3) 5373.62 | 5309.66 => 442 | 184.6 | 257.4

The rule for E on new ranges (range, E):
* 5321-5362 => 2.36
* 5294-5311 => 2.39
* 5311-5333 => 2.36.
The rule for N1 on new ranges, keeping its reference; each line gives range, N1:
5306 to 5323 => 5309.66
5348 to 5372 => 5361.26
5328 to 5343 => 5331.71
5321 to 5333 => 5331.71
